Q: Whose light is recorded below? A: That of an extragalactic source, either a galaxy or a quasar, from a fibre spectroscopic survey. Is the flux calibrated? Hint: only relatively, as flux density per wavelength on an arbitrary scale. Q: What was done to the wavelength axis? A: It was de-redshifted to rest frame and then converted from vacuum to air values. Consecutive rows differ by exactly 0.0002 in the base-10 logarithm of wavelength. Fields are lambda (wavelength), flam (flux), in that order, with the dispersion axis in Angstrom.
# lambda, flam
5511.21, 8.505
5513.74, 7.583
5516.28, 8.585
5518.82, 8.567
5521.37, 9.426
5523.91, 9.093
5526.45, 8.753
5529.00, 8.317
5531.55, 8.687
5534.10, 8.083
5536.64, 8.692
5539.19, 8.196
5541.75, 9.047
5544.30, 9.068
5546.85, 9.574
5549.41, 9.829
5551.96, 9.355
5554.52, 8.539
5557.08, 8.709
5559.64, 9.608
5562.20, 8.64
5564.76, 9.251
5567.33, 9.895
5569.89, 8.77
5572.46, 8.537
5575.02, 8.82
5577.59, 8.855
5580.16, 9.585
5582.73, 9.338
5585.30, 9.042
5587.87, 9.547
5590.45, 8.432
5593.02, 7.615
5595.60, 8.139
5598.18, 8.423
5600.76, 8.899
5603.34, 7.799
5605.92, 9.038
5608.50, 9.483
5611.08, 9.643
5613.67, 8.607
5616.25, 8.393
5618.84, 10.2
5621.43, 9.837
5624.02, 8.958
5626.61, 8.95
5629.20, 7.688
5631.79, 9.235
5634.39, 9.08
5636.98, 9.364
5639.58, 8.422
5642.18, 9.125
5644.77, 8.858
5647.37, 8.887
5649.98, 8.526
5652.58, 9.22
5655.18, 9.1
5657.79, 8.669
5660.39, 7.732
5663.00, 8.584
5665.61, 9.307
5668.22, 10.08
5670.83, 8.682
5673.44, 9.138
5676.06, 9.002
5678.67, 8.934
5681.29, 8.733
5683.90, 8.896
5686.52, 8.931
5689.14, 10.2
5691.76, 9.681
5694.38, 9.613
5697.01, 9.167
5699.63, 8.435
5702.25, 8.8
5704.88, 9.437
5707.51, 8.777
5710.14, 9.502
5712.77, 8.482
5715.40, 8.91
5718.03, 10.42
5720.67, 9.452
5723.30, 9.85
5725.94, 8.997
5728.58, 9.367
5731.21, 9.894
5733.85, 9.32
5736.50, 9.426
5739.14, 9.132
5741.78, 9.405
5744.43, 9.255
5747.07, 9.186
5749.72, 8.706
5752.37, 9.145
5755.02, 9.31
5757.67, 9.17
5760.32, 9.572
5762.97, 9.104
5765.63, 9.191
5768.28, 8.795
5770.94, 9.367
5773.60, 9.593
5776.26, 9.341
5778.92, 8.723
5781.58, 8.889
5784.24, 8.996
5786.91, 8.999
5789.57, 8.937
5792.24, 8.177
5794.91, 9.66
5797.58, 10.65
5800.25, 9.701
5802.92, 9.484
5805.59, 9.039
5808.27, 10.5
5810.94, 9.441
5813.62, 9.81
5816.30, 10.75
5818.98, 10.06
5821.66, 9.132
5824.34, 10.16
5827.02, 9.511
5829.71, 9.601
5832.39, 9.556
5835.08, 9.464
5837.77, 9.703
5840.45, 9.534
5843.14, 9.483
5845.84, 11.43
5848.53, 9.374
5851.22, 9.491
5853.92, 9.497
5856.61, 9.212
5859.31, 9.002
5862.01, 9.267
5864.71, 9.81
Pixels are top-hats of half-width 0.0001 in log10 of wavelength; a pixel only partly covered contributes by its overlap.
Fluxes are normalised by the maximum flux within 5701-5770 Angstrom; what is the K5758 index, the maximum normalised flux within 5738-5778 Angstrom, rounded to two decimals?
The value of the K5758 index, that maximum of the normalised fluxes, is 0.92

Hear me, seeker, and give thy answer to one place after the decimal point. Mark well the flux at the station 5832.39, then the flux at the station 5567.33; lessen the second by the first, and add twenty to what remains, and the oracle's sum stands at 20.3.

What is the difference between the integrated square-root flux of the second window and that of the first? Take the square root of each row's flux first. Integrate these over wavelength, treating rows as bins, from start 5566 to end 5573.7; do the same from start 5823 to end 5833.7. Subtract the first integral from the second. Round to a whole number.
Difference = 10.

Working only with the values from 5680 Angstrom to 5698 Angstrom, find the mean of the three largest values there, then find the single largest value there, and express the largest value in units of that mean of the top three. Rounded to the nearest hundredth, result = 1.04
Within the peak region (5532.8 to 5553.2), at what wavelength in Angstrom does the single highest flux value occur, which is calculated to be 5549.41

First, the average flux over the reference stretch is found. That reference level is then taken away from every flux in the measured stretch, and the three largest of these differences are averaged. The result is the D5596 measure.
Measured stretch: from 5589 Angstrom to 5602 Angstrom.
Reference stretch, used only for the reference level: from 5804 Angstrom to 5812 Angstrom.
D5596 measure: -1.1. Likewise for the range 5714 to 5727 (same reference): 0.2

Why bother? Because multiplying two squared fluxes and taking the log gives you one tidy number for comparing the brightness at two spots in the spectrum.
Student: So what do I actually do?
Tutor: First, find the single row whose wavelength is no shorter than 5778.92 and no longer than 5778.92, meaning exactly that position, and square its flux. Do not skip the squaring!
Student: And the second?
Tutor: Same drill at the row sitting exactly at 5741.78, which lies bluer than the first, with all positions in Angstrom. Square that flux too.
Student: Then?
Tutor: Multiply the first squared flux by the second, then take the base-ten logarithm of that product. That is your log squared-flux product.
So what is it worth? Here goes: 3.83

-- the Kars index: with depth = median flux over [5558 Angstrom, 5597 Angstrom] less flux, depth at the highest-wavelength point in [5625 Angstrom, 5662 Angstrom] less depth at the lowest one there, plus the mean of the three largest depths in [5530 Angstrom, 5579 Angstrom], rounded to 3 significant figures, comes 1.80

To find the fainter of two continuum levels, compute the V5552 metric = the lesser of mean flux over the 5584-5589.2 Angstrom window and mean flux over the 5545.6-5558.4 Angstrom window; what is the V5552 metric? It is 9.20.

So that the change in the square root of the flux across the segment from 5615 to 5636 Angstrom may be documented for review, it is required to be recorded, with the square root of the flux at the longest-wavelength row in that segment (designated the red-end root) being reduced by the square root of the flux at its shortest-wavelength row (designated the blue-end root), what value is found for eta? 0.12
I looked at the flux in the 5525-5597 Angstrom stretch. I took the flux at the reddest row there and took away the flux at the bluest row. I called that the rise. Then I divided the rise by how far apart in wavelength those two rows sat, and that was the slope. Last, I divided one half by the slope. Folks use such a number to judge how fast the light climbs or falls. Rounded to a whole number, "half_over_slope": -56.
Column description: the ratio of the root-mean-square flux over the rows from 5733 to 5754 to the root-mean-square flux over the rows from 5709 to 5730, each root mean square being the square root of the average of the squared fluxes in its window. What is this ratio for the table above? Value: 0.980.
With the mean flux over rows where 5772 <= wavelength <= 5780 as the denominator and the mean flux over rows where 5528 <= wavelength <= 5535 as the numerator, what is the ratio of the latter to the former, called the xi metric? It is 0.91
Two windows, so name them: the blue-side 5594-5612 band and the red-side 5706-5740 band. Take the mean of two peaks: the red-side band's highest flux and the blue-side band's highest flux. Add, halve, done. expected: 10.03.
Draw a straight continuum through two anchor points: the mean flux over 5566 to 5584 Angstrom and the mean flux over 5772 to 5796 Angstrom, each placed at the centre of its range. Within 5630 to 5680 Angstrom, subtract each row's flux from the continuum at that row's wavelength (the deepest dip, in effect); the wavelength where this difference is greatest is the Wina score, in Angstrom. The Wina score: 5660.39 Angstrom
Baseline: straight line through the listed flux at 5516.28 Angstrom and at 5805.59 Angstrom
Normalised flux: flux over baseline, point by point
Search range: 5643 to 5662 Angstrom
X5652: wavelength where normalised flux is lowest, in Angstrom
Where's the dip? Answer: 5660.39 Angstrom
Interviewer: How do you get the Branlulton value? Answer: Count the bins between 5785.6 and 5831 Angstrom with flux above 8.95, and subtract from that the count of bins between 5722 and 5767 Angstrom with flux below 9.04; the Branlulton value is 13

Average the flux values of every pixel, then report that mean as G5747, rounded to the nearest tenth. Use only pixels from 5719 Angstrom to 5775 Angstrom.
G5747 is 9.3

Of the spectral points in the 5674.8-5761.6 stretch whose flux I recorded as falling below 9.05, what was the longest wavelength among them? 5749.72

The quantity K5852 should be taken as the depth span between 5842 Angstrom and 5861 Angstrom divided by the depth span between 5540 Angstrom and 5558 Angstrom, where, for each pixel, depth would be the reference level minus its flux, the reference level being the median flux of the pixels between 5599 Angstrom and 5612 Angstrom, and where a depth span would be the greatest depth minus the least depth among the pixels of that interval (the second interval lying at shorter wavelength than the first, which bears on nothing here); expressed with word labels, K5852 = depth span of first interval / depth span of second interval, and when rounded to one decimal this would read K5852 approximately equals 1.9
